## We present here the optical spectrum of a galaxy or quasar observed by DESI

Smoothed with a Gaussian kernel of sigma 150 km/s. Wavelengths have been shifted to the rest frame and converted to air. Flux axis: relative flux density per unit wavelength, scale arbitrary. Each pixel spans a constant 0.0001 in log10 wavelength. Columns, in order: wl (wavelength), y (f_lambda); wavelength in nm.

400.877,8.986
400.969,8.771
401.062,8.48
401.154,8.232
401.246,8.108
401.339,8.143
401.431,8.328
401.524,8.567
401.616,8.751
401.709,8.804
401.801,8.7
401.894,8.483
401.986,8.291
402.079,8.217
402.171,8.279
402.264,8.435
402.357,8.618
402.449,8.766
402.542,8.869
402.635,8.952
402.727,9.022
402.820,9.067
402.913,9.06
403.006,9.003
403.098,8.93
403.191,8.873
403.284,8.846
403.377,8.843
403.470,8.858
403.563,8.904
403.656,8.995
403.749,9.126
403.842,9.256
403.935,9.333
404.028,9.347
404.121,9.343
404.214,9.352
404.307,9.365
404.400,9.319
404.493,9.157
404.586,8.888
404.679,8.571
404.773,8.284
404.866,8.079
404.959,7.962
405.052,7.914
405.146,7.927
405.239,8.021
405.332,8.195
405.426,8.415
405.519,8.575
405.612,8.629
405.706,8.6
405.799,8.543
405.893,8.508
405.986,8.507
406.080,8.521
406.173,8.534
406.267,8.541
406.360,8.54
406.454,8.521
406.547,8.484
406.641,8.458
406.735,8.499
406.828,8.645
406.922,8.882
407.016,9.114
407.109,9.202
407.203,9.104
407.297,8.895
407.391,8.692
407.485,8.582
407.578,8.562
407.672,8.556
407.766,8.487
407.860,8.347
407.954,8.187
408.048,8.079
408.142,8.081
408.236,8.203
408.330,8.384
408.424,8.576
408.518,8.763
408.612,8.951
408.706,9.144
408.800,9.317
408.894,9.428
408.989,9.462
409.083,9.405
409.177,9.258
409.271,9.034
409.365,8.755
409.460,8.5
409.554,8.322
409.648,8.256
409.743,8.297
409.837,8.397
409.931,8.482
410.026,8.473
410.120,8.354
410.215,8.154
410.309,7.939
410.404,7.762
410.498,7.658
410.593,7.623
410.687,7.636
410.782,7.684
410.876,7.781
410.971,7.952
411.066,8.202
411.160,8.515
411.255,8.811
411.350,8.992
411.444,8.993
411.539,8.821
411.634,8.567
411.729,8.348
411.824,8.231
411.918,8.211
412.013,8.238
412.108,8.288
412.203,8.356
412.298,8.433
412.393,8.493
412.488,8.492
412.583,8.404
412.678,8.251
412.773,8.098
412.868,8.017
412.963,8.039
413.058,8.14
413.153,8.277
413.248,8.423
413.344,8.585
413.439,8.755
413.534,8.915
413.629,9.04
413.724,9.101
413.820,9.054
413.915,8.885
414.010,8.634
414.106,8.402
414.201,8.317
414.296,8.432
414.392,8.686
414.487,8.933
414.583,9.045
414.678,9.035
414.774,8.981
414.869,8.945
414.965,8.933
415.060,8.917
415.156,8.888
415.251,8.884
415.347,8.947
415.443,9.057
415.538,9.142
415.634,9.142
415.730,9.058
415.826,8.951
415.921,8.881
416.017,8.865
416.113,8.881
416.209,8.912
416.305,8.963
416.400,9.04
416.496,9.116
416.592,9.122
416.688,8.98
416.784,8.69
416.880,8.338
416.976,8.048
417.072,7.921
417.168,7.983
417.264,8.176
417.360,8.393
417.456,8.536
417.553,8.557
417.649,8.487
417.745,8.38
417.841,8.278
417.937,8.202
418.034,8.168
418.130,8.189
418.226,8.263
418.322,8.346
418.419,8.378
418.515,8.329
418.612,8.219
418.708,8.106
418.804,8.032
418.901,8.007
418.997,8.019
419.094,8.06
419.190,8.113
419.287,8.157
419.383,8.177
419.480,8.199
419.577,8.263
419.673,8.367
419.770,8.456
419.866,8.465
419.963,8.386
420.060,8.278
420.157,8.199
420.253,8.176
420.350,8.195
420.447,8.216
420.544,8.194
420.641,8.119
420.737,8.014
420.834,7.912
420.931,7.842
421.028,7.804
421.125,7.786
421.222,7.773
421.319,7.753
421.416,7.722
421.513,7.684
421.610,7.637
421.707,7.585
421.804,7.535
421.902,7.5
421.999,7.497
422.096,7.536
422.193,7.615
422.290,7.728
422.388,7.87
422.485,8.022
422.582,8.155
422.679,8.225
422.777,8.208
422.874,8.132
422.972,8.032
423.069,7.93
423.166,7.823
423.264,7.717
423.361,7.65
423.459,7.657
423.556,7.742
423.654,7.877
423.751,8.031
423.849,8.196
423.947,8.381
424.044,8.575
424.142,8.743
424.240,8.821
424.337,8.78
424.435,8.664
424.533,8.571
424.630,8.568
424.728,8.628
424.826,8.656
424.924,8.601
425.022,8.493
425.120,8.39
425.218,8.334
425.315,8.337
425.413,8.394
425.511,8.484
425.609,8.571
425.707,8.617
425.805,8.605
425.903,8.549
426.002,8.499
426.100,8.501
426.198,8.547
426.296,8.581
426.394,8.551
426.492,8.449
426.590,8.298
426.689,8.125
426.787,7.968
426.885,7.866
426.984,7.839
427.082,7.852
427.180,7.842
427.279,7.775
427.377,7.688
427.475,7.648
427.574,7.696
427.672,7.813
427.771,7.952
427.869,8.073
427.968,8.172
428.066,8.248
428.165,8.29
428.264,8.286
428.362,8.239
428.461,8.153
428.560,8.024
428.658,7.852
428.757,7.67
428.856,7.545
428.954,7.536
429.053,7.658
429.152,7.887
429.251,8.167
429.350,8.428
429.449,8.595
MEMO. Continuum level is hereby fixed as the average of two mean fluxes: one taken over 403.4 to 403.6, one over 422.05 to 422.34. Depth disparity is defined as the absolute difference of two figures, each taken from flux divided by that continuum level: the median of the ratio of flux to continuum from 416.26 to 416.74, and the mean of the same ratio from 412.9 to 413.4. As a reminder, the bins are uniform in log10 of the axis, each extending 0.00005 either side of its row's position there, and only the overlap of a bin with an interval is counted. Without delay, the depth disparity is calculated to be 0.091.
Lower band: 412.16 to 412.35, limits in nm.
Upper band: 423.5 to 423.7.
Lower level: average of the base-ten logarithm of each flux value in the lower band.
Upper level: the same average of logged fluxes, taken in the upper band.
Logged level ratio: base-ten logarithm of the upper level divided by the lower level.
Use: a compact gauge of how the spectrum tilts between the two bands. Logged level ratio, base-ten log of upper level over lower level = -0.015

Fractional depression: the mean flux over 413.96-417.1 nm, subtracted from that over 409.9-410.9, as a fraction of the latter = -0.11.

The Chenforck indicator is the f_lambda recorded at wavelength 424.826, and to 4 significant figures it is 8.656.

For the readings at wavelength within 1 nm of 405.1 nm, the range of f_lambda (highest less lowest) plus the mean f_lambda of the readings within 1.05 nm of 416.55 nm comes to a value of 10.2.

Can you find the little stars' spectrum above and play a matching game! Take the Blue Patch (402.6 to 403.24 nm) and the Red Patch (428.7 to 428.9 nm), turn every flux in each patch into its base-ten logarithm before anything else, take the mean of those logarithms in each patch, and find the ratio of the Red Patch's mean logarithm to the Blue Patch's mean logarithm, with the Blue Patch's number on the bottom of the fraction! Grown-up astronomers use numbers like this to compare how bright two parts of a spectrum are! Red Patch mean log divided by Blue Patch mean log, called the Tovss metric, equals 0.92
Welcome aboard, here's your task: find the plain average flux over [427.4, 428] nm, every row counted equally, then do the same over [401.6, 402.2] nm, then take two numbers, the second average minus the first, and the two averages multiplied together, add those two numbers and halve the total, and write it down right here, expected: 34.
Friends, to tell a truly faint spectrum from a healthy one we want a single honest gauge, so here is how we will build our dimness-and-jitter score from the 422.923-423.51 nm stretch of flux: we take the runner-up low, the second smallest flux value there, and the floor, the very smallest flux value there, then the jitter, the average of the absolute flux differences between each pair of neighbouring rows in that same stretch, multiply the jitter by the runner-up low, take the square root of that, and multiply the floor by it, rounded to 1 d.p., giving 5.9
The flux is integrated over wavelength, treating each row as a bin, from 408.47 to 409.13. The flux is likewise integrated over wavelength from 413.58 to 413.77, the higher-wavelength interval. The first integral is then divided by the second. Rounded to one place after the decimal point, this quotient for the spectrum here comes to 3.5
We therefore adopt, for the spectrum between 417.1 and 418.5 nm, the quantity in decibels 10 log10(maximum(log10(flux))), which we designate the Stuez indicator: -0.30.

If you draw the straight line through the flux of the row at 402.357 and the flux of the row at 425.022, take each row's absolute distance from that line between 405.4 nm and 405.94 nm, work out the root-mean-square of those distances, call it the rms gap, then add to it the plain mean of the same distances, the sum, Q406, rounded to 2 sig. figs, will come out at 0.15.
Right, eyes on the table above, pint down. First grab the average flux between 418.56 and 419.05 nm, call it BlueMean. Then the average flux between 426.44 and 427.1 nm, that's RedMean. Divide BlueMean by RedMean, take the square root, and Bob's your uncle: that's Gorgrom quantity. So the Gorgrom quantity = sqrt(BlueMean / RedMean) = 1.00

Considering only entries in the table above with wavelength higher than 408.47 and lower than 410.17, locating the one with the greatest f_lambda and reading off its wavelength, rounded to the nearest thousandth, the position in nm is 408.989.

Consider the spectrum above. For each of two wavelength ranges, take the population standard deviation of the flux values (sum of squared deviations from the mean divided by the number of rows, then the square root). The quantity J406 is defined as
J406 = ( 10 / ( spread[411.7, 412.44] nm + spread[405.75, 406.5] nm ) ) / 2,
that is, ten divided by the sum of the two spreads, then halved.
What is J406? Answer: 46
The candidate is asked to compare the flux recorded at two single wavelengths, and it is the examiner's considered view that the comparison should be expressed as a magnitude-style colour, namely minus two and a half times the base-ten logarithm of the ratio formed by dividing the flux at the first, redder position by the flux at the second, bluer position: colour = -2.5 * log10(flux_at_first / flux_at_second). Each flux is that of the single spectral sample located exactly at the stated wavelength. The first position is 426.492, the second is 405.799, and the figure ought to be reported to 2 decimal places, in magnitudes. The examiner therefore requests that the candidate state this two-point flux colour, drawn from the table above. 0.01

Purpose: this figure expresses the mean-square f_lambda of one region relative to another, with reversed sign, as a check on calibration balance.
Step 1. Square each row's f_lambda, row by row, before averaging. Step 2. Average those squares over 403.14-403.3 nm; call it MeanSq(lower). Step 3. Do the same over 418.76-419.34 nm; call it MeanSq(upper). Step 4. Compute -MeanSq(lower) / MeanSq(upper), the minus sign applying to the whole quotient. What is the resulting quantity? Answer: -1.21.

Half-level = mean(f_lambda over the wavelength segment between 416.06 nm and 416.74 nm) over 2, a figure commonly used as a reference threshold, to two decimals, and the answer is 4.50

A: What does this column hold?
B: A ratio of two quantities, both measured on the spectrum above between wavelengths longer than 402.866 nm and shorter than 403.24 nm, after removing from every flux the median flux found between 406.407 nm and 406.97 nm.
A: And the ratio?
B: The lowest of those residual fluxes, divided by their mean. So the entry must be 1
